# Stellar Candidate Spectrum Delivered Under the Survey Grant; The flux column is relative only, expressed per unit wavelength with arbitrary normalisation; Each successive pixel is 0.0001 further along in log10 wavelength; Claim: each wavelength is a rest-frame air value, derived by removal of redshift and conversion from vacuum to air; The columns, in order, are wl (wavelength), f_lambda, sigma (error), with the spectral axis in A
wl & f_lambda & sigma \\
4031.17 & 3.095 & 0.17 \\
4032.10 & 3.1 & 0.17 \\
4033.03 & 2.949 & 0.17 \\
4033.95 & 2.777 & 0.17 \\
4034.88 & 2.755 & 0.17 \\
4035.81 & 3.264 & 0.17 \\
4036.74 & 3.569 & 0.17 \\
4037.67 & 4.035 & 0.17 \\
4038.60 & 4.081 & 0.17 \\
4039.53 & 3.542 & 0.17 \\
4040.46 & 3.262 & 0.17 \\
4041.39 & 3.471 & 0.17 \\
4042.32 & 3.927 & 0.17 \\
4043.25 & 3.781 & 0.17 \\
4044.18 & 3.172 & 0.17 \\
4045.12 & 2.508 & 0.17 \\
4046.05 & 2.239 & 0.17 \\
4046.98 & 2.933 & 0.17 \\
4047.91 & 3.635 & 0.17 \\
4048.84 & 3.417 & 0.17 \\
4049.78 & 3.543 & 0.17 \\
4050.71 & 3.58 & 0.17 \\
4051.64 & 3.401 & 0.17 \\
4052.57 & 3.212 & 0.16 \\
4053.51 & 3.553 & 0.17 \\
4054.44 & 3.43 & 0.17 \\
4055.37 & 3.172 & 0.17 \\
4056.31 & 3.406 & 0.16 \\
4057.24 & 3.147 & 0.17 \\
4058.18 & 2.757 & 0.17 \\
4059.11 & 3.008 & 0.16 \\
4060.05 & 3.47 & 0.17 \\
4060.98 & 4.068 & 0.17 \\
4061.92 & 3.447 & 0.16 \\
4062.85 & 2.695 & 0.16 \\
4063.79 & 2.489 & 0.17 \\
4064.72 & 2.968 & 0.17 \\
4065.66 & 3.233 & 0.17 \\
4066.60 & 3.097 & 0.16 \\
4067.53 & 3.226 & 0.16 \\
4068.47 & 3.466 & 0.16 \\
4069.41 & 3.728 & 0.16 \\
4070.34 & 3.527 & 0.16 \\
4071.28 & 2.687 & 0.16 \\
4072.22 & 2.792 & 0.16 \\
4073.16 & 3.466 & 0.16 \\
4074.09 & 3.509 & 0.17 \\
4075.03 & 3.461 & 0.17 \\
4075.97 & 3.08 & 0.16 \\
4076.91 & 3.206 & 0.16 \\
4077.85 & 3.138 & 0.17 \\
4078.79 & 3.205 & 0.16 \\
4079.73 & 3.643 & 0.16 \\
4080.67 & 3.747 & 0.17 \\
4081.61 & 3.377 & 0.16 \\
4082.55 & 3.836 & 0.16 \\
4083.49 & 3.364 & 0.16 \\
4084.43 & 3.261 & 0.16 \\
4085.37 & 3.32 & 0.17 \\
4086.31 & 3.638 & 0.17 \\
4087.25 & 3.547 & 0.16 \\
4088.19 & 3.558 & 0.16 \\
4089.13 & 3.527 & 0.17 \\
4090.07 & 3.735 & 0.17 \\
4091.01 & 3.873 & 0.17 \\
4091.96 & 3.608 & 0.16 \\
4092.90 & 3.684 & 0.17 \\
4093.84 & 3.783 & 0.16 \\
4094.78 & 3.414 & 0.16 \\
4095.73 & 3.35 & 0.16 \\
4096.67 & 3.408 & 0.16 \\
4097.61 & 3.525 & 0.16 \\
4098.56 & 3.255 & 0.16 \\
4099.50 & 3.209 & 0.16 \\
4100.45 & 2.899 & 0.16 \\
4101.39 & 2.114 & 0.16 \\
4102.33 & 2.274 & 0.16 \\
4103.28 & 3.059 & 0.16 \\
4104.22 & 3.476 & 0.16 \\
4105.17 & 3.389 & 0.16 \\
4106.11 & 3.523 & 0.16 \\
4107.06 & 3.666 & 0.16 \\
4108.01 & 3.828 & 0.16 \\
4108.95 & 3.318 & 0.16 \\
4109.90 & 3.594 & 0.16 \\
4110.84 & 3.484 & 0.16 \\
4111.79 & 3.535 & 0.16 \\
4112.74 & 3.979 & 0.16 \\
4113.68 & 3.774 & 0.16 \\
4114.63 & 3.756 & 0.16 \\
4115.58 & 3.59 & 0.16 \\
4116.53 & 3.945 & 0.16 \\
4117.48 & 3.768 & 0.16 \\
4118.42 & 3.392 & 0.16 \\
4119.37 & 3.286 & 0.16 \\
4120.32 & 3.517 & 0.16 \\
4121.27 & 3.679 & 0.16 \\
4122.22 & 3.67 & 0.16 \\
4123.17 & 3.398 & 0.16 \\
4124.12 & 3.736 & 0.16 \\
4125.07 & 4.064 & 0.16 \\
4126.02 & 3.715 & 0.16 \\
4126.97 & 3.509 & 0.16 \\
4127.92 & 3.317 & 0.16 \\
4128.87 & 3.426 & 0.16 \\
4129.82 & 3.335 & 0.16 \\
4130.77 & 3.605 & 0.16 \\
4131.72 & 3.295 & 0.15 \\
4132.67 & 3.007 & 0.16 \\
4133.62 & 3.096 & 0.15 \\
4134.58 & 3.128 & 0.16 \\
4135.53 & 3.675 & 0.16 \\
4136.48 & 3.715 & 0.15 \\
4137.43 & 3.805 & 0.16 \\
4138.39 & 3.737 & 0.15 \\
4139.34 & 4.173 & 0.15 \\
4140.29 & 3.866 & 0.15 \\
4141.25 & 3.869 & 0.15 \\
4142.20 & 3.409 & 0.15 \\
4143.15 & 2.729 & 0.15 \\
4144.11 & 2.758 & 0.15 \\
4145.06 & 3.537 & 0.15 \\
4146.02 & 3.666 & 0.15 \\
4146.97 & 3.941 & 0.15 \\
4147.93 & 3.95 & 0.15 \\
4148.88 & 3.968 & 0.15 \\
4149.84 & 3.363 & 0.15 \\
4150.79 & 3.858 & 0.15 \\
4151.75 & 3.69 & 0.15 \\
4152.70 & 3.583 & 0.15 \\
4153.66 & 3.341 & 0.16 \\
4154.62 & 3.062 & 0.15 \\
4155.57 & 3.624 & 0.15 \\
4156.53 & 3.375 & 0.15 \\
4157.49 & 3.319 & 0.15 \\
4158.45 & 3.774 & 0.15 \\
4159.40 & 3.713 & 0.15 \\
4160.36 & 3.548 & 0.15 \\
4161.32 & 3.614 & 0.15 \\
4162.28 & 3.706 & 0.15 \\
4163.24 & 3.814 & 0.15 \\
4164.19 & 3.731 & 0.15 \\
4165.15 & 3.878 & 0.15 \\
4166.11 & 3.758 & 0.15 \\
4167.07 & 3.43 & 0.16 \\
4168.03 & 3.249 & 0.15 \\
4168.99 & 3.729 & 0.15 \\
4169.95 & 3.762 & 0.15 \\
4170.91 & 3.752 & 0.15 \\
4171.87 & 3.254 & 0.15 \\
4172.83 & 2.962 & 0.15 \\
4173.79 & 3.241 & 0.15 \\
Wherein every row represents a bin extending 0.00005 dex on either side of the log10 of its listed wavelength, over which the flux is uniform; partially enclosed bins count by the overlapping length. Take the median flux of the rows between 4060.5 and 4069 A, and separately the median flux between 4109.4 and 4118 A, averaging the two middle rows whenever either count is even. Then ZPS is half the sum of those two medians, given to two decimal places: 3.49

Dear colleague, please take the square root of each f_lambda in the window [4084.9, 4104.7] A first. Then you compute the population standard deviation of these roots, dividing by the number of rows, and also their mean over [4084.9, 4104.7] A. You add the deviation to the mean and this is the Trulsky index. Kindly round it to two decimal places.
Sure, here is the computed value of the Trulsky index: 1.95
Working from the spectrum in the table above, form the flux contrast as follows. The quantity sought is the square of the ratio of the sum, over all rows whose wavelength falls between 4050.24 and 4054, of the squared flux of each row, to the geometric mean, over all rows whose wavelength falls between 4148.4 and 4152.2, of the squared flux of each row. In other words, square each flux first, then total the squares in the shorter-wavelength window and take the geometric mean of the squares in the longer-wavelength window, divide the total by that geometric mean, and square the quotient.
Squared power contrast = 12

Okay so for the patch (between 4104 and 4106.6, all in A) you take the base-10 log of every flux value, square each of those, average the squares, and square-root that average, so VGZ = 0.539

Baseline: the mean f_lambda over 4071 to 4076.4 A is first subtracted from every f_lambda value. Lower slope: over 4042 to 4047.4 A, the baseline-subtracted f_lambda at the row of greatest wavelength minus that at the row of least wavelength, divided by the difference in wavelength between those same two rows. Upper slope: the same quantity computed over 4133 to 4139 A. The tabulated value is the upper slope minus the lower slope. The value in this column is 0.35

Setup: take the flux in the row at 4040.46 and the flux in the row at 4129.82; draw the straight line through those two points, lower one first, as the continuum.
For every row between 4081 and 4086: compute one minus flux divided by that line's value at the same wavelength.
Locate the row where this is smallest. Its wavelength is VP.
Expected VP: 4082.55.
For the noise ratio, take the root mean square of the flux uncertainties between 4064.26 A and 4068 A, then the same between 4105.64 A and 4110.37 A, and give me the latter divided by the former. 0.97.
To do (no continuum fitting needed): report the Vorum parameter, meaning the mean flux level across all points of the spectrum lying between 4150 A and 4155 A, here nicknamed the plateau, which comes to 3.51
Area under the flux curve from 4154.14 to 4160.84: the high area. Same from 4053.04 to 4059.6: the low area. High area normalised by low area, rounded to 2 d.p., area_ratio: 1.11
